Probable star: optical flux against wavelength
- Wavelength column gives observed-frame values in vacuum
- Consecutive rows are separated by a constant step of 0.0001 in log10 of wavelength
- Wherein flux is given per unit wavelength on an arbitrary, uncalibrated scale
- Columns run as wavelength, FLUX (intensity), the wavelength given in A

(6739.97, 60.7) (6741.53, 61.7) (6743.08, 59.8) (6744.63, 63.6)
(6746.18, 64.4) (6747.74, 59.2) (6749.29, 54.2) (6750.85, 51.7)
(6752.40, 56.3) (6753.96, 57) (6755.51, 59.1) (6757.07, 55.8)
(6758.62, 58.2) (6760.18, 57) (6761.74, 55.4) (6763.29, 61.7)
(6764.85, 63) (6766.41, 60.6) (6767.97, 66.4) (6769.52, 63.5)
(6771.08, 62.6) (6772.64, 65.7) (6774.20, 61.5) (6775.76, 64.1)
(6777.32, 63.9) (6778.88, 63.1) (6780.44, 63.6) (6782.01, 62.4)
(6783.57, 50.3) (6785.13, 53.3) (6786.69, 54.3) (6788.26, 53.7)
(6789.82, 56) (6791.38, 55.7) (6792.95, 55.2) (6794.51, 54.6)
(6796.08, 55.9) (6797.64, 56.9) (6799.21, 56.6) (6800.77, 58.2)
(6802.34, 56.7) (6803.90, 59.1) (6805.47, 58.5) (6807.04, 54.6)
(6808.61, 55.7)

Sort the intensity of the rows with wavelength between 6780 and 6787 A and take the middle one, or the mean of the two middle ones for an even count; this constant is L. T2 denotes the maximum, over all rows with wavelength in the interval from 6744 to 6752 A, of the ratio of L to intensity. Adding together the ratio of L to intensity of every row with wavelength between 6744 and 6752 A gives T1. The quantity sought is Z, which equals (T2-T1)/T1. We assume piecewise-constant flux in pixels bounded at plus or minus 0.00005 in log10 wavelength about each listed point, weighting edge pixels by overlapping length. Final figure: -0.77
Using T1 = 4.7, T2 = 1.05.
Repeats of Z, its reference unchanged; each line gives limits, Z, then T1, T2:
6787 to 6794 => -0.74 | 3.9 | 1.01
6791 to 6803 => -0.87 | 7.7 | 0.99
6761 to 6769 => -0.78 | 4.4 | 0.98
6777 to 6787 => -0.83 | 6.5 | 1.08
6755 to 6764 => -0.83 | 5.6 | 0.98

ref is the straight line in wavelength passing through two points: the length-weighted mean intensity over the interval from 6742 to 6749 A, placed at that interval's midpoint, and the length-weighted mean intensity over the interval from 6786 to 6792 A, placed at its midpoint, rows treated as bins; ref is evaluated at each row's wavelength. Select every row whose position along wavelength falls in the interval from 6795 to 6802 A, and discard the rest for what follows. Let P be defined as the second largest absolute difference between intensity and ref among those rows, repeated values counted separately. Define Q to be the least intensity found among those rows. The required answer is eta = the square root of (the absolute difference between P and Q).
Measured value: 7.26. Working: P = 3.3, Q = 55.9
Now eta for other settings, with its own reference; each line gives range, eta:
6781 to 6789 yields 6.70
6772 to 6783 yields 7.35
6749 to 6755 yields 6.72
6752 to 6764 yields 7.18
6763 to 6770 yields 7.41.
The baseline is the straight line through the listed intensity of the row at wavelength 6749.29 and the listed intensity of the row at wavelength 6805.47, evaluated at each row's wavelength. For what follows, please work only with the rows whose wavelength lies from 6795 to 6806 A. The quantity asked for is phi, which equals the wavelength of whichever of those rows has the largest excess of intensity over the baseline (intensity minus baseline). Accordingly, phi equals 6803.90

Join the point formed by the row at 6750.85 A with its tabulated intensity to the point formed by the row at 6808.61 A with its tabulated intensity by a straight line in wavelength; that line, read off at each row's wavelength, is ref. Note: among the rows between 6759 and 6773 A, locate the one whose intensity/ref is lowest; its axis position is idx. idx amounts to 6761.74 A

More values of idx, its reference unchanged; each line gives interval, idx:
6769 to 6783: 6774.20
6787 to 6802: 6788.26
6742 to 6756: 6750.85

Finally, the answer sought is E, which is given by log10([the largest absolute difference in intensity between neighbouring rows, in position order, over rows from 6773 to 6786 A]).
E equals 1.08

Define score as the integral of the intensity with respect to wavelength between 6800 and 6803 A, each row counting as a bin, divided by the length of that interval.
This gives 57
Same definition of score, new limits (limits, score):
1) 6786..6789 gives 54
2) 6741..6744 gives 61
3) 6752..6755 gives 57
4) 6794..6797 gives 55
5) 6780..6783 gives 62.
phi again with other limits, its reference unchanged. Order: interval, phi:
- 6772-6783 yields 6772.64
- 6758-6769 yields 6767.97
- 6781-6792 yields 6782.01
